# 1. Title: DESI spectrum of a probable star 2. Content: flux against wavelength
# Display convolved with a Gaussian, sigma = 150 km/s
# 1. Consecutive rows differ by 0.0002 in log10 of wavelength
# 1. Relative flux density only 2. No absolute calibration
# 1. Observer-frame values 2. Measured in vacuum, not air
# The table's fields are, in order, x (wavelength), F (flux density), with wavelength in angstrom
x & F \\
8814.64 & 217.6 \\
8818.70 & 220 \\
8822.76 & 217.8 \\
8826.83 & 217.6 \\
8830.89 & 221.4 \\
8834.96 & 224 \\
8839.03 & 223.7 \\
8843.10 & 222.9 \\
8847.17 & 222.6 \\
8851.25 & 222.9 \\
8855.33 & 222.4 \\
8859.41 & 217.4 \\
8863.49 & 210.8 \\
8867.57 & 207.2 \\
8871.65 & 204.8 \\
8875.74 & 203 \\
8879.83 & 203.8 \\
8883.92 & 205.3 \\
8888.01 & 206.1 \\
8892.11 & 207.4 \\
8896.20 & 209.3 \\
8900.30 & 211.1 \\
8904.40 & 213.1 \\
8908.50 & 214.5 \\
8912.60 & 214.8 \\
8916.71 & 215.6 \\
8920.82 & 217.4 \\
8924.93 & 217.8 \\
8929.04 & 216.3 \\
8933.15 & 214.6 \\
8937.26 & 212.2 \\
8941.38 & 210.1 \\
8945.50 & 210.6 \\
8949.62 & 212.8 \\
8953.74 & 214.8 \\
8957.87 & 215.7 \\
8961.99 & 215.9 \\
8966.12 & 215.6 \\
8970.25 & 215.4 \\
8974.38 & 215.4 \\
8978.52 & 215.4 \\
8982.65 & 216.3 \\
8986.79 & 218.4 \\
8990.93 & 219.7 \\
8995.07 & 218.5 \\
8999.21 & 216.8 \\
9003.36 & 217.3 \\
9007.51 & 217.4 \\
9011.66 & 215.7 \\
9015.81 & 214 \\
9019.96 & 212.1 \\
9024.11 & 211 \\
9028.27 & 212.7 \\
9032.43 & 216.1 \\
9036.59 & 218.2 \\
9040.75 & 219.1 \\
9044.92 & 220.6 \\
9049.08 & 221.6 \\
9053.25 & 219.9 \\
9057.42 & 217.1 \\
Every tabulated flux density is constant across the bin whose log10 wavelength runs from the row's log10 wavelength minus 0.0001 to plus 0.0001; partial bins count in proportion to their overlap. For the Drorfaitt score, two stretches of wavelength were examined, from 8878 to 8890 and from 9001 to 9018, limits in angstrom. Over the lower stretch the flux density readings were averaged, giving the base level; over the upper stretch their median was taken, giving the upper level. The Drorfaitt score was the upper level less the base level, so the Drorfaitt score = 11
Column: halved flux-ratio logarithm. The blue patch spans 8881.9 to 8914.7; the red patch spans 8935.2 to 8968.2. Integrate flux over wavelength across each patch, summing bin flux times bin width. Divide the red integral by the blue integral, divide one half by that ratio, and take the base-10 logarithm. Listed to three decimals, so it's -0.310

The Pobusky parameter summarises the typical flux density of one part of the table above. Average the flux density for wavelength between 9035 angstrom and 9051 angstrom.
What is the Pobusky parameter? 220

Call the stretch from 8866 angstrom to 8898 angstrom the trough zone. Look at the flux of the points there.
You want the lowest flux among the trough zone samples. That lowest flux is 203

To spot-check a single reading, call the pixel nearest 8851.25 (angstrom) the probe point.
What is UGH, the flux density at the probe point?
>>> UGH 222.9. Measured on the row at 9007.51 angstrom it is 217.4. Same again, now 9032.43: 216.1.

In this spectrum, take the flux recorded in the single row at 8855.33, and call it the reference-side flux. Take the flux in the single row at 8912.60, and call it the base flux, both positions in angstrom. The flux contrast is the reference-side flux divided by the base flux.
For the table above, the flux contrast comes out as 1.04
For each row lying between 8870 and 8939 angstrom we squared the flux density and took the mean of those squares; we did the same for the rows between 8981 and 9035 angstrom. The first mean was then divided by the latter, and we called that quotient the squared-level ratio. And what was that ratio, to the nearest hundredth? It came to 0.96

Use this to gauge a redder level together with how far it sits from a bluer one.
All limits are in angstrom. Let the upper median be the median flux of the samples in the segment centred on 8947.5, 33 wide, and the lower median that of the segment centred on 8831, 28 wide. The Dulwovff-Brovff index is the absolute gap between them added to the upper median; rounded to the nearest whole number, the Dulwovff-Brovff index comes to 221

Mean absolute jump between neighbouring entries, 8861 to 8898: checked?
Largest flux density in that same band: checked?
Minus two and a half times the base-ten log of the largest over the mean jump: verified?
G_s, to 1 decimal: -5.2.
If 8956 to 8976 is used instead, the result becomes -7.7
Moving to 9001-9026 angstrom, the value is -5.6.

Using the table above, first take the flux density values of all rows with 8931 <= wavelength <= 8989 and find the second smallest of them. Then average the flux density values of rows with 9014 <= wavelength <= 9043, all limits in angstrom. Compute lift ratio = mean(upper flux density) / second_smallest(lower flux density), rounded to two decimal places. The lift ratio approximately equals 1.02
